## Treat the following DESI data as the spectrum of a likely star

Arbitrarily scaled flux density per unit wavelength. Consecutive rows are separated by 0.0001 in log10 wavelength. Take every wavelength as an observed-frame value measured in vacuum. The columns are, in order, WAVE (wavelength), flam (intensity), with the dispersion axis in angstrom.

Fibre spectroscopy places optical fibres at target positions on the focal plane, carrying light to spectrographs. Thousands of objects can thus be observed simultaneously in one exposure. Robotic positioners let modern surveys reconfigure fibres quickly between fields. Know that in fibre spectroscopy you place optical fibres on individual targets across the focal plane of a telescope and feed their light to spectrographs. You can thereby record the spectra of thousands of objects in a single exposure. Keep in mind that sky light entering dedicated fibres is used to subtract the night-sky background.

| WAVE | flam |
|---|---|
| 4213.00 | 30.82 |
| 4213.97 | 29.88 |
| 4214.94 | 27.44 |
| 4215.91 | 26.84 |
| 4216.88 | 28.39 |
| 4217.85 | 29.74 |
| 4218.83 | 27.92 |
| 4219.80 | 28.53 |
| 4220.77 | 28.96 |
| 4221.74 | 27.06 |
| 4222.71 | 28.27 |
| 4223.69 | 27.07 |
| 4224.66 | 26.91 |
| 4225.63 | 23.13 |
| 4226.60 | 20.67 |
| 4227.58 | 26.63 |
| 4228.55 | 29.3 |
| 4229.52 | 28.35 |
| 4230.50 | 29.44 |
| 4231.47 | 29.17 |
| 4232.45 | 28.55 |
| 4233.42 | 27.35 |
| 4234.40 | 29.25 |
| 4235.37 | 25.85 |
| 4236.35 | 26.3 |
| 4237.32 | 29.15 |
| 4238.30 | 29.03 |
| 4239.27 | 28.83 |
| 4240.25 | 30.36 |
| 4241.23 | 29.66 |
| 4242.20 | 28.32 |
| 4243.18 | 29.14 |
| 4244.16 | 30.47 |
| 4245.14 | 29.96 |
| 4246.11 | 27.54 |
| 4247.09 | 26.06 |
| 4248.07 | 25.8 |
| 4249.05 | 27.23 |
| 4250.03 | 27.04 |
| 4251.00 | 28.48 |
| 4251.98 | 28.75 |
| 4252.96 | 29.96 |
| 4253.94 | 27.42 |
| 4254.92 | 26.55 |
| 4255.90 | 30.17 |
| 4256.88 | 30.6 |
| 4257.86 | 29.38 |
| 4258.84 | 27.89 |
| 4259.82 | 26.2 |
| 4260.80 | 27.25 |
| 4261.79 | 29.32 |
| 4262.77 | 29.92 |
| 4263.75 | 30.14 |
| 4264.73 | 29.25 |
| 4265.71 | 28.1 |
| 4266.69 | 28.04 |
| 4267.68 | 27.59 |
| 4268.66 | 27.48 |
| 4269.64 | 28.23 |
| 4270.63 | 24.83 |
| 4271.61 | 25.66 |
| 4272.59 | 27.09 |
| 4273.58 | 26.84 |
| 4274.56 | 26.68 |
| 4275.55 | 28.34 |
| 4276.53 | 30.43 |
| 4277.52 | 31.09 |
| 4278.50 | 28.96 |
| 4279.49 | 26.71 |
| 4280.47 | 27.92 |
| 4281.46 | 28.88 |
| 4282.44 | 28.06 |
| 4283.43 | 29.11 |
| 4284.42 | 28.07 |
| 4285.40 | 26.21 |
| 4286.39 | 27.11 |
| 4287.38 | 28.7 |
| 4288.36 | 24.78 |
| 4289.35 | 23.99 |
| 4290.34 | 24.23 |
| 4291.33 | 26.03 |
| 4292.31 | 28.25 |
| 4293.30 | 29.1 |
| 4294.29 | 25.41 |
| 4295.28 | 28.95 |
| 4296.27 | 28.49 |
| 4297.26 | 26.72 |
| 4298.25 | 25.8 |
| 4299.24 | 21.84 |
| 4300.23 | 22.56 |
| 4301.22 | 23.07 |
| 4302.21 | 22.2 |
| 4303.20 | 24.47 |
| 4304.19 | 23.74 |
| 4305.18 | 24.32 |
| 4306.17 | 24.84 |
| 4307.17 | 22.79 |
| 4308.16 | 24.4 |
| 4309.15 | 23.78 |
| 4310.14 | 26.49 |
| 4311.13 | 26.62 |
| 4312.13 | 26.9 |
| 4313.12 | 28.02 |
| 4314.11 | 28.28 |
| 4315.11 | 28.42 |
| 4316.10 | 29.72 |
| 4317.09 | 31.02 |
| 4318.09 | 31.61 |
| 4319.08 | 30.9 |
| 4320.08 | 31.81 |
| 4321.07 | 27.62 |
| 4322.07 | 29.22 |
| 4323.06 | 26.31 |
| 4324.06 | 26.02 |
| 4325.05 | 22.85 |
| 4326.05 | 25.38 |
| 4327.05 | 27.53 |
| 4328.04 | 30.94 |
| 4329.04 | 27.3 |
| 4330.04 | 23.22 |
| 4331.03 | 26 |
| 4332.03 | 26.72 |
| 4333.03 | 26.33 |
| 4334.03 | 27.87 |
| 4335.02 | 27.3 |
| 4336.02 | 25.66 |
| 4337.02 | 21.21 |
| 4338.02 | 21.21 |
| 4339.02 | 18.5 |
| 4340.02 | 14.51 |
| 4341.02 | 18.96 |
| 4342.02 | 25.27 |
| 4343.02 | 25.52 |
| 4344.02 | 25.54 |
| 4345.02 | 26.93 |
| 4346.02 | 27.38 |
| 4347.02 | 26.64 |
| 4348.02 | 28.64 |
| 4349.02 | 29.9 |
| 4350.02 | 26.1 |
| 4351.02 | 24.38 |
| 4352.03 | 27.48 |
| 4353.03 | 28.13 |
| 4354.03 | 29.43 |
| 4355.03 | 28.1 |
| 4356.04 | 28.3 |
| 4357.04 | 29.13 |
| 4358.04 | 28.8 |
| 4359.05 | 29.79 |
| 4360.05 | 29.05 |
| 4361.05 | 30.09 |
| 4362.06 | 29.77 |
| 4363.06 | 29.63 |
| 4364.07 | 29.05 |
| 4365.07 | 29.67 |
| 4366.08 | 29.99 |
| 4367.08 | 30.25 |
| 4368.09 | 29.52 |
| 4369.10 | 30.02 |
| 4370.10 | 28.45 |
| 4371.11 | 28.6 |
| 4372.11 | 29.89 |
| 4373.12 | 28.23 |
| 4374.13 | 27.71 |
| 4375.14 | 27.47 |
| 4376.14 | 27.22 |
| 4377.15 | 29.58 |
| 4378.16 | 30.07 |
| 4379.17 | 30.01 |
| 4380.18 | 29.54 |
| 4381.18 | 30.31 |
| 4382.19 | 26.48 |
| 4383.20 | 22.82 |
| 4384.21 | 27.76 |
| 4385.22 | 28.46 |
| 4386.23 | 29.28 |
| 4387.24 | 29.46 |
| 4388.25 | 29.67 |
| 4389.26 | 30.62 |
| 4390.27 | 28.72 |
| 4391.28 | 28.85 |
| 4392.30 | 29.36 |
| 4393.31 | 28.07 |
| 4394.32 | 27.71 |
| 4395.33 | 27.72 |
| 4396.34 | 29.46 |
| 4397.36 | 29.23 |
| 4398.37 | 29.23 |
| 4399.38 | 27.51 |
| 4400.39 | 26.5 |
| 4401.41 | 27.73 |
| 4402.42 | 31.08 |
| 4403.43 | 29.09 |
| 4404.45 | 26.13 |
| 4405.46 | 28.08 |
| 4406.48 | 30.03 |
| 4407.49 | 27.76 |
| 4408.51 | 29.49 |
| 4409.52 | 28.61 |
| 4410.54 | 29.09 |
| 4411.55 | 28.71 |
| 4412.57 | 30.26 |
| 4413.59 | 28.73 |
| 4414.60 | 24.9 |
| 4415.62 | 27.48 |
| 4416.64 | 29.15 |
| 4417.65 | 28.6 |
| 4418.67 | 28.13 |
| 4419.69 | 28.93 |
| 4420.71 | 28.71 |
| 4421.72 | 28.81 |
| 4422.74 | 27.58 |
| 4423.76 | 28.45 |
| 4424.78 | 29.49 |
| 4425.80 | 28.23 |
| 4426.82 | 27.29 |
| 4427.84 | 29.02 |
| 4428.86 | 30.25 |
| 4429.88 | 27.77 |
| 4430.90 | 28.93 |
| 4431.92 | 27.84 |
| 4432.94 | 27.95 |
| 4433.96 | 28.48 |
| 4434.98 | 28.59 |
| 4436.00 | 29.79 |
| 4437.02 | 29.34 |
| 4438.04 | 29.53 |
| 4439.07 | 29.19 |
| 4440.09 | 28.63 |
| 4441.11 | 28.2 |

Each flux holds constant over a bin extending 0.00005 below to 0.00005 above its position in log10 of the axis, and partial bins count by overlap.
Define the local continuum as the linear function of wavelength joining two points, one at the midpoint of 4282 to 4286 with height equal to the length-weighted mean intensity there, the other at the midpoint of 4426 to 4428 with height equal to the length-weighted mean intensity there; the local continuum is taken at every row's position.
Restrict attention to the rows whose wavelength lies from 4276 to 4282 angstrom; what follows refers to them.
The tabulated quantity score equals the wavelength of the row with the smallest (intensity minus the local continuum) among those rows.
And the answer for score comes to 4279.49 angstrom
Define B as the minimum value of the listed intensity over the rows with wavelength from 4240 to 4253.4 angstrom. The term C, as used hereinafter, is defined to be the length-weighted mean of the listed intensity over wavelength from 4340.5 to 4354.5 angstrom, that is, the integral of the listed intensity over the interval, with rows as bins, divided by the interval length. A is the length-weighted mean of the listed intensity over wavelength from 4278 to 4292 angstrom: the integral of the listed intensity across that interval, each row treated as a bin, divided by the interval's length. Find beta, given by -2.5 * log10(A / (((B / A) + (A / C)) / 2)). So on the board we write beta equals -3.59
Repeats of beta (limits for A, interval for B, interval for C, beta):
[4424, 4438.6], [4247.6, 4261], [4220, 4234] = -3.67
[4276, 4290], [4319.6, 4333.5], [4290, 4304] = -3.66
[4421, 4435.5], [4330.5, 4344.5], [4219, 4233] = -3.91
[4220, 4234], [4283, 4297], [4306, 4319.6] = -3.66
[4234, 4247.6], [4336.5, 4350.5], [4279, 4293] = -3.91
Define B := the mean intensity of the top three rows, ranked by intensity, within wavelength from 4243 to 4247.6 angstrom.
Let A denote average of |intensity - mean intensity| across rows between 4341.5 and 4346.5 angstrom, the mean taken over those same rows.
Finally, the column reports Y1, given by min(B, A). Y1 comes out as 0.8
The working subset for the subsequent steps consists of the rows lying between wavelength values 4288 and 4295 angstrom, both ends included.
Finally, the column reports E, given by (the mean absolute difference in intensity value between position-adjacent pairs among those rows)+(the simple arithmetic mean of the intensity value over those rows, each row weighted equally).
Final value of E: 27.6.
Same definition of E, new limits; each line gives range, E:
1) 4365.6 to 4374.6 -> 30.0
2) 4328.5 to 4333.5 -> 27.9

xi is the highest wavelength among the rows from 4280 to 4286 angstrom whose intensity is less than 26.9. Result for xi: 4285.40 angstrom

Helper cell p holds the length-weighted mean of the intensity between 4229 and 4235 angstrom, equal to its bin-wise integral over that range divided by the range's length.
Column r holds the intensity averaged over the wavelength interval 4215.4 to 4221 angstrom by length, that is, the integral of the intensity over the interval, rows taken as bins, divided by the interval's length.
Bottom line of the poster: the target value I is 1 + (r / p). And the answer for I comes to 1.99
